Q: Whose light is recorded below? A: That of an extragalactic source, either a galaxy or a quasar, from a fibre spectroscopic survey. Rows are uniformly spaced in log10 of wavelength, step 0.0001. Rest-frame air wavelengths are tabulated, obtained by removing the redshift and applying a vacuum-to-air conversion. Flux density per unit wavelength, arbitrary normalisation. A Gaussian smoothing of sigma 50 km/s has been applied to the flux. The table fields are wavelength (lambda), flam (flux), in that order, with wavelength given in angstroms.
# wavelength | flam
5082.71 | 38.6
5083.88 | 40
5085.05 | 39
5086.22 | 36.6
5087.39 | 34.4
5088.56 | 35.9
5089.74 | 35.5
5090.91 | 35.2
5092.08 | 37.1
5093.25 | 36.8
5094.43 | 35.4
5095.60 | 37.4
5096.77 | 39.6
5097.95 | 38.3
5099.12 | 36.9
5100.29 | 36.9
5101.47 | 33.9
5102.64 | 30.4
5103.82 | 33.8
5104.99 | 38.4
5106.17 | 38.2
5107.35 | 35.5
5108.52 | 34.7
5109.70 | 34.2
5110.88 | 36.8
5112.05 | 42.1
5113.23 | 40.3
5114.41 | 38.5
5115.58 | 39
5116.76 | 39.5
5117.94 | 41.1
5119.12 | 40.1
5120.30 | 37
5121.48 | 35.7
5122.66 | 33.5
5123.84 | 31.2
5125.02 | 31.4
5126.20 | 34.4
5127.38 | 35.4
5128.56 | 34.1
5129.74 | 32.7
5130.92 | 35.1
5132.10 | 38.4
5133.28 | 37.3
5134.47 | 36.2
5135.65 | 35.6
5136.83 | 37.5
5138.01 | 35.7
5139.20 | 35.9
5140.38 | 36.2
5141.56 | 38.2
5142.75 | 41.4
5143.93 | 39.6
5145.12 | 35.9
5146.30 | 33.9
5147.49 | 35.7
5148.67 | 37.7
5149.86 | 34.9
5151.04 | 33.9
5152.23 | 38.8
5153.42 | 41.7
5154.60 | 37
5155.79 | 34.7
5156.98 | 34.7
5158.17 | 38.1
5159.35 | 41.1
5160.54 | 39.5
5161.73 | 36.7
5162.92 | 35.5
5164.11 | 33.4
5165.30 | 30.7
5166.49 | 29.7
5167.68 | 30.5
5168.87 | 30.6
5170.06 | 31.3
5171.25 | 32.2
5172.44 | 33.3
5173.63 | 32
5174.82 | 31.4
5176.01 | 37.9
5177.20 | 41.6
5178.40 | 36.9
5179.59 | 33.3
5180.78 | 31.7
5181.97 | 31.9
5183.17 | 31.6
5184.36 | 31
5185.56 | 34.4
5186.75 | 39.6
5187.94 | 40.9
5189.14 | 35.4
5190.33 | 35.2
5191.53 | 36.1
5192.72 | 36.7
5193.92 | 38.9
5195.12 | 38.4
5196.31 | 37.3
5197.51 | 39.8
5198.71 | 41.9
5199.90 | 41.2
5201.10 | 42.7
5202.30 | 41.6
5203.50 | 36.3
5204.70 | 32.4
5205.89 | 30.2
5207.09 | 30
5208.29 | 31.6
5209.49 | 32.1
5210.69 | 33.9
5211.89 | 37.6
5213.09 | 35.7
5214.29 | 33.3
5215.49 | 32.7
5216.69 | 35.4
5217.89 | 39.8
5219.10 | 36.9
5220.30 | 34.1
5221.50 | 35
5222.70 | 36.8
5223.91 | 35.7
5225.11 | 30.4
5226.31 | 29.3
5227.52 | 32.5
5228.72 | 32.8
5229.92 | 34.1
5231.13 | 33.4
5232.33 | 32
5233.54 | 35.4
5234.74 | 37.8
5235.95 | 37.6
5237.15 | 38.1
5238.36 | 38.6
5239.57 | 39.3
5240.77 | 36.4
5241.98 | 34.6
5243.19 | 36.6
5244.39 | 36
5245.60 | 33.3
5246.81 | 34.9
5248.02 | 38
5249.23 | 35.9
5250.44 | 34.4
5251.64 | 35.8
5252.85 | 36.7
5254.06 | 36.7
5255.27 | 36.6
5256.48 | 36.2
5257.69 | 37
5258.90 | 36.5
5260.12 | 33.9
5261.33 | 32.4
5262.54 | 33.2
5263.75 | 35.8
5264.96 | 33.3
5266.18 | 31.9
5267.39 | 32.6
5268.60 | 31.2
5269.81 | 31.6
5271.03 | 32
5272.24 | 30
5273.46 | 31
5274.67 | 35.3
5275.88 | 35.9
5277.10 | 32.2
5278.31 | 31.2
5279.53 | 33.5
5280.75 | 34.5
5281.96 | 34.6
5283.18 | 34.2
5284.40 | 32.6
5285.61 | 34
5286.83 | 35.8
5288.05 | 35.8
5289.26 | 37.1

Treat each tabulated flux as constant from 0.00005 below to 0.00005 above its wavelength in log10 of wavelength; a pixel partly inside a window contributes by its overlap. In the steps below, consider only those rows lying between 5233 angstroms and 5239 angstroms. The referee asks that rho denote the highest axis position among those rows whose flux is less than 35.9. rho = 5233.54 angstroms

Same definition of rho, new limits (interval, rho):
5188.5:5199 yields 5190.33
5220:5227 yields 5226.31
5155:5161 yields 5156.98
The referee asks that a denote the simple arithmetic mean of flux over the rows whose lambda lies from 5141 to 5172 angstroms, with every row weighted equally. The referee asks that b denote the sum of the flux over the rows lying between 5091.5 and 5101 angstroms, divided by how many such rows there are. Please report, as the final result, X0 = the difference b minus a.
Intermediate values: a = 35.7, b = 37.3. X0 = 1.6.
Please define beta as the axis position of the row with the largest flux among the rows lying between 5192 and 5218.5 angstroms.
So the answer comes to 5201.10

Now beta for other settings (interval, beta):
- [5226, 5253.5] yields 5239.57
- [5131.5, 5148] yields 5142.75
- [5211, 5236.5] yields 5217.89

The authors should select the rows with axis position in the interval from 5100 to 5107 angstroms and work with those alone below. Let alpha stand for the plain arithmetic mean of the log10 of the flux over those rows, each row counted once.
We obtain 1.55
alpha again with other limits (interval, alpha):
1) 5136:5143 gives 1.57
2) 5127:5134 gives 1.55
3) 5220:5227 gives 1.52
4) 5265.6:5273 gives 1.50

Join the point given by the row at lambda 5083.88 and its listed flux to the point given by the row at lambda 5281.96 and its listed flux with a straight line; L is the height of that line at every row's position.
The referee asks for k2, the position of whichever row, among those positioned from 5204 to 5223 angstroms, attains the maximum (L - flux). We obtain 5207.09 angstroms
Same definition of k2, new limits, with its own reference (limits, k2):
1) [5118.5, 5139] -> 5123.84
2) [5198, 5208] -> 5207.09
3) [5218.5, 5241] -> 5226.31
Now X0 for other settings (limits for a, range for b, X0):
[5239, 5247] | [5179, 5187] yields -2.5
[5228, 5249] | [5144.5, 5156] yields 0.6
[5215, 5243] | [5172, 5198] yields 0.5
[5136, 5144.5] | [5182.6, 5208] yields -1.0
